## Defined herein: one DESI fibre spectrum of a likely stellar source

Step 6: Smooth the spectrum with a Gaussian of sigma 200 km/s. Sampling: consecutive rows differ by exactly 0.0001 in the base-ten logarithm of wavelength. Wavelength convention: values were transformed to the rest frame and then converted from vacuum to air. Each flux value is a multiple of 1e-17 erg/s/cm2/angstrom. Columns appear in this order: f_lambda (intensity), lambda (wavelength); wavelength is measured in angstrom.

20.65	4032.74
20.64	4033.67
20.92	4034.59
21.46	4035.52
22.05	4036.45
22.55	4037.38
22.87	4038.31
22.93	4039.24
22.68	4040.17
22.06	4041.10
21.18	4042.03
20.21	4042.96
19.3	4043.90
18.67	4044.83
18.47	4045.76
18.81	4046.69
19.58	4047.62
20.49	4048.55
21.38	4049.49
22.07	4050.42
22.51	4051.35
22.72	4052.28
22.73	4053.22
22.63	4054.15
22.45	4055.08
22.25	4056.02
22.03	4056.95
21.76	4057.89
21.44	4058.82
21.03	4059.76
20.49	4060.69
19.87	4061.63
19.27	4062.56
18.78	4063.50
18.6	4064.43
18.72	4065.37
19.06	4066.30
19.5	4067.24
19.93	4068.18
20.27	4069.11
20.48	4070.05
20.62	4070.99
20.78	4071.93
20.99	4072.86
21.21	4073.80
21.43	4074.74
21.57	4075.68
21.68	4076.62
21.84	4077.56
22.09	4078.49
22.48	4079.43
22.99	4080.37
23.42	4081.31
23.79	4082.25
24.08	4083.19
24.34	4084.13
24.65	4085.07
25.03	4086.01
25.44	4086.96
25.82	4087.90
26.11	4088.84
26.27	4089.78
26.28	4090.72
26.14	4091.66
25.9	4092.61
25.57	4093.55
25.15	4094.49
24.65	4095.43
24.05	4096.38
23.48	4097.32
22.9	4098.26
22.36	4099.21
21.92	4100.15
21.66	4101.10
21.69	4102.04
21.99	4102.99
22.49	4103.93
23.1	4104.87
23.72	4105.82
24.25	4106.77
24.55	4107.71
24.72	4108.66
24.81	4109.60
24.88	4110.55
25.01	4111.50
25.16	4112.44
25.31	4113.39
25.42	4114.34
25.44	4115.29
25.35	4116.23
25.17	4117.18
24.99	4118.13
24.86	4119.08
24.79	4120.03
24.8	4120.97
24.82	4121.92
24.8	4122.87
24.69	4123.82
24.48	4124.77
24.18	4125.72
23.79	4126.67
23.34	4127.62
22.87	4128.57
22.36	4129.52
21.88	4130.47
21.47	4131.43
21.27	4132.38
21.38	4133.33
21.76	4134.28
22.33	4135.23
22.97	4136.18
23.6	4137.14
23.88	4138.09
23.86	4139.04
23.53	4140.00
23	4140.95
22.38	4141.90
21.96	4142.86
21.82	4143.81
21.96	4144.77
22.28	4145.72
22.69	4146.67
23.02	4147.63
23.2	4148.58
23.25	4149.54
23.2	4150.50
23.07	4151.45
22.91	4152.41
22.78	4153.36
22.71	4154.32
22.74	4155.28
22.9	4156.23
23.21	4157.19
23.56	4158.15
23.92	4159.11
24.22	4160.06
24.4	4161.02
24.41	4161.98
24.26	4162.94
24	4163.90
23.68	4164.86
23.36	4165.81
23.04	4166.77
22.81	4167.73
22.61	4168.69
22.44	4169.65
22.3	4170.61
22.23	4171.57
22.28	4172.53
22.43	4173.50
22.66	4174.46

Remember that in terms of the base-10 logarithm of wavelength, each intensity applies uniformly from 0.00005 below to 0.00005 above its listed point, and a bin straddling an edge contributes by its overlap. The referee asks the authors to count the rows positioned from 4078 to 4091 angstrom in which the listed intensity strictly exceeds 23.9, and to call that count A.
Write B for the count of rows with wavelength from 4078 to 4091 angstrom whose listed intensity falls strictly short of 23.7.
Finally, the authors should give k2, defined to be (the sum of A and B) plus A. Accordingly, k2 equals 22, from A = 9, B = 4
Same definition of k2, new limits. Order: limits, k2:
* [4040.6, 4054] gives 14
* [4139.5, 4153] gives 14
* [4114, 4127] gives 26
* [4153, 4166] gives 20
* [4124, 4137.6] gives 15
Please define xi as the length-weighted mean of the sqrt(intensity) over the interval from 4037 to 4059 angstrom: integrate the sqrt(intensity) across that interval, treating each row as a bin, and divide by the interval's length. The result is 4.62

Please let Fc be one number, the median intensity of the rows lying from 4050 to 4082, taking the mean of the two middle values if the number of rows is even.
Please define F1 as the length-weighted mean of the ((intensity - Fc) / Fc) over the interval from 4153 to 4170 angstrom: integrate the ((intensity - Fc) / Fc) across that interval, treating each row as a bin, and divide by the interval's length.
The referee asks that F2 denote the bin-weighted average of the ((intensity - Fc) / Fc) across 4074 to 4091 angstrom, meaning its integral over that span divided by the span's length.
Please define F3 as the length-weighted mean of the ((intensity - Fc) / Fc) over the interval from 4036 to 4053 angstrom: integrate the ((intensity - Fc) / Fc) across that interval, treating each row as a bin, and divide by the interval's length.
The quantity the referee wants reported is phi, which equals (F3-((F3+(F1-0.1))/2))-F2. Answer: -0.11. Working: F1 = 0.09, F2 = 0.110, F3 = -0.01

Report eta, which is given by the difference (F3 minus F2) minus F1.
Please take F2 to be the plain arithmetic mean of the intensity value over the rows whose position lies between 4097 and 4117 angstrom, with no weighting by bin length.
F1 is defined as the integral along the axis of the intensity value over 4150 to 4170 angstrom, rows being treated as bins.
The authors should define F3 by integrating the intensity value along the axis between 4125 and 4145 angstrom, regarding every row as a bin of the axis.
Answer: -37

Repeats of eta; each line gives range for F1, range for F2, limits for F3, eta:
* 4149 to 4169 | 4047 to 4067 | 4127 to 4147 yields -38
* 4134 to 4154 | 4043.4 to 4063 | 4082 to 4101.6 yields 3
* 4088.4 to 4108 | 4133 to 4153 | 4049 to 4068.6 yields -83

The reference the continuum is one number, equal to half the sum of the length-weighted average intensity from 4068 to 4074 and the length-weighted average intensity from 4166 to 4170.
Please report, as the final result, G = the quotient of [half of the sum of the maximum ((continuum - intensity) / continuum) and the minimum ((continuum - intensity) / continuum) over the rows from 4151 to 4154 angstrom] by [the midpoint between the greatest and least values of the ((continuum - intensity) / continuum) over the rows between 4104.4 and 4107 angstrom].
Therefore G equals 0.6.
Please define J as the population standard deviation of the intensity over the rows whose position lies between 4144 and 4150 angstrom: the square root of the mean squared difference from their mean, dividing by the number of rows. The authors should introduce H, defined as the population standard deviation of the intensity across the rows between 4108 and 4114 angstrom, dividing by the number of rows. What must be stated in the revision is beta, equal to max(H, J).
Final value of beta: 0.5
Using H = 0.20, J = 0.5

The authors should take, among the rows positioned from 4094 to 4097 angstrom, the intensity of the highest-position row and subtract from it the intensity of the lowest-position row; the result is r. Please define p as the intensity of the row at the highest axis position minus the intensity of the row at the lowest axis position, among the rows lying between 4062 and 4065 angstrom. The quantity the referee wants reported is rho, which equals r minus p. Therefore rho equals -0.43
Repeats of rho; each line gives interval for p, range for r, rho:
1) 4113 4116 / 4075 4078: 0.14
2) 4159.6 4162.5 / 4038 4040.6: -0.38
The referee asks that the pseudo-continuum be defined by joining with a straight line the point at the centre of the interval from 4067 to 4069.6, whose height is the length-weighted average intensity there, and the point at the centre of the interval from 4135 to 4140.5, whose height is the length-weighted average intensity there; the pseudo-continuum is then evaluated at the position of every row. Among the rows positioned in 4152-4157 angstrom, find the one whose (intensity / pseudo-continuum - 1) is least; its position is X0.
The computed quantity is 4155.28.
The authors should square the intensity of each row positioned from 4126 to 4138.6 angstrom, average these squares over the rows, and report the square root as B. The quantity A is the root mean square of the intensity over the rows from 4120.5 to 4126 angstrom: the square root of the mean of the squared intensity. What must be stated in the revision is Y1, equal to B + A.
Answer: 47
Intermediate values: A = 24.6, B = 22.5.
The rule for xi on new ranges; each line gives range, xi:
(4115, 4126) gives 4.99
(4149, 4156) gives 4.79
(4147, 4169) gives 4.83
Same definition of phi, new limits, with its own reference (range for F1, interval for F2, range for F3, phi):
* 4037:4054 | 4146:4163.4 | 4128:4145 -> -0.01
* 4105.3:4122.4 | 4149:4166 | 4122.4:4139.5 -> -0.09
